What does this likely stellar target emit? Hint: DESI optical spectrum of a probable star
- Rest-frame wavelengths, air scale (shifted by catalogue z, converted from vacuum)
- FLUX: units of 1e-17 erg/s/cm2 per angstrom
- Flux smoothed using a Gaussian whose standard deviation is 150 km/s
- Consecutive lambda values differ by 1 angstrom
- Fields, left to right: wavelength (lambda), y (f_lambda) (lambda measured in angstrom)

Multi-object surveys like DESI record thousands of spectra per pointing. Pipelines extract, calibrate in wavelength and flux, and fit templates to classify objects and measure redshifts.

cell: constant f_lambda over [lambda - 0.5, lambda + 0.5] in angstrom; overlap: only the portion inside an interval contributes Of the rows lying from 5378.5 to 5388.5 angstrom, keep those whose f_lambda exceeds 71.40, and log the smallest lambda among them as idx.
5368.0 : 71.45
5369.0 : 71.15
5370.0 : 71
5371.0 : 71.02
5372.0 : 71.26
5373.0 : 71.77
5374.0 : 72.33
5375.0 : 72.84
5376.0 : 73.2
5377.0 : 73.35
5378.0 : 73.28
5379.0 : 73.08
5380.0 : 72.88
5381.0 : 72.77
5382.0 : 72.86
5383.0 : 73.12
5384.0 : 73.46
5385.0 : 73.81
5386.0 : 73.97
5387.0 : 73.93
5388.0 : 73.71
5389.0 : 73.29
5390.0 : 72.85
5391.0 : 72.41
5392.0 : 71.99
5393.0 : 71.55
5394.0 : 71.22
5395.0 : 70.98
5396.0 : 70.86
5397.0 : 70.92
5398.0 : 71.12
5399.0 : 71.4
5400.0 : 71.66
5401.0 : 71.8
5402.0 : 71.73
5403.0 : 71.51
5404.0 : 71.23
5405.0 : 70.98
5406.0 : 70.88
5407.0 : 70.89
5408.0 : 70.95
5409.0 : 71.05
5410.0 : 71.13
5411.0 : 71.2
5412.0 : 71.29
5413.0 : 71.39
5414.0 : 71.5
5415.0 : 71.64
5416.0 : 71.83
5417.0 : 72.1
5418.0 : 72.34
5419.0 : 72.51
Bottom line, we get 5379.0 angstrom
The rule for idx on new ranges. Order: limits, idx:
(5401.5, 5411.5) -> 5402.0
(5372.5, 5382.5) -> 5373.0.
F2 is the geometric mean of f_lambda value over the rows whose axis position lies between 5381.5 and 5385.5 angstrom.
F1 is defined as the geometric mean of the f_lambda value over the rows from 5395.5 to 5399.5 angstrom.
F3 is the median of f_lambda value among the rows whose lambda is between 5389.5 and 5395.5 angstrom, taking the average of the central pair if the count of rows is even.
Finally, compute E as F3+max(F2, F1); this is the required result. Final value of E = 145.1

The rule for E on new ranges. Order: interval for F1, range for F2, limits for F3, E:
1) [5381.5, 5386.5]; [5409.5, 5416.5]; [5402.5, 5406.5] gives 144.5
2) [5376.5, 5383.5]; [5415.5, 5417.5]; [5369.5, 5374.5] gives 144.3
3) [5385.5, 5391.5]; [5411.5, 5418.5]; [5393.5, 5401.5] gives 144.5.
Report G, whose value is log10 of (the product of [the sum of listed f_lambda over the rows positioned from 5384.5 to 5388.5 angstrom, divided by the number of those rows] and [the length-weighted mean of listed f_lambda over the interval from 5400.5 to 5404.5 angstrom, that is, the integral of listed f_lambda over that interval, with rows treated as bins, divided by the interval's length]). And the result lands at 3.72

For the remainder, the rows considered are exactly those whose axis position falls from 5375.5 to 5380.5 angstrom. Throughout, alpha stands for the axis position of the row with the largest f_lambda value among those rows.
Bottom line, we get 5377.0 angstrom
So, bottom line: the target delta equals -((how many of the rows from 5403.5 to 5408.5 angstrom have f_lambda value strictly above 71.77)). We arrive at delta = 0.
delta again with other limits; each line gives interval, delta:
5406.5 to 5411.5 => 0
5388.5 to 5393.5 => -4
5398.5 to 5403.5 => -1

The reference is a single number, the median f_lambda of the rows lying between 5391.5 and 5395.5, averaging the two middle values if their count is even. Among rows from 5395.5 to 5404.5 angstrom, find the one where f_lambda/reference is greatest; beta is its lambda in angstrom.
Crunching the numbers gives 5401.0 angstrom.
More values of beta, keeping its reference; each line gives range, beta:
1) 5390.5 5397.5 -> 5391.0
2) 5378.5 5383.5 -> 5383.0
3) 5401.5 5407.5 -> 5402.0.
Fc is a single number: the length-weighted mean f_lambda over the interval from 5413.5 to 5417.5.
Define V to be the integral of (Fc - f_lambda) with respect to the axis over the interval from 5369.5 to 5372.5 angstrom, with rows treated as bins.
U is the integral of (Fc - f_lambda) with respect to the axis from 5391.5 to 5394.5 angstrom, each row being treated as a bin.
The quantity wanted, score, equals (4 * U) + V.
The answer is 4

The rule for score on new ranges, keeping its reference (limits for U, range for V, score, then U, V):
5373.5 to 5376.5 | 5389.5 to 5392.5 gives -14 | -3.1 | -1.95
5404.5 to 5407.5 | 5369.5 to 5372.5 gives 12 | 2.6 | 2.02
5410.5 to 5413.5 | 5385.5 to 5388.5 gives -1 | 1.4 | -6.31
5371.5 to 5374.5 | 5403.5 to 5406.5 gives 2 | -0.1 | 2.21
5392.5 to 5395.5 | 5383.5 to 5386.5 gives 0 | 1.6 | -5.94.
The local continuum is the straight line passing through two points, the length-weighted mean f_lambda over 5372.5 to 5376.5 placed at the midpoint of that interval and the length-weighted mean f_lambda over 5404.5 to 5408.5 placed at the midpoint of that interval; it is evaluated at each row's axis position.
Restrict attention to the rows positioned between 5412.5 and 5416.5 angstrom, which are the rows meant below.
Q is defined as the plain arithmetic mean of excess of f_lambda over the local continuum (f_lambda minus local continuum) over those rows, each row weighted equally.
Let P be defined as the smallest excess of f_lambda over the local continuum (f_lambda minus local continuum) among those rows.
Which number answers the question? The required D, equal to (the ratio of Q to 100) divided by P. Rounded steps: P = 0.79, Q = 1.07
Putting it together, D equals 0.01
